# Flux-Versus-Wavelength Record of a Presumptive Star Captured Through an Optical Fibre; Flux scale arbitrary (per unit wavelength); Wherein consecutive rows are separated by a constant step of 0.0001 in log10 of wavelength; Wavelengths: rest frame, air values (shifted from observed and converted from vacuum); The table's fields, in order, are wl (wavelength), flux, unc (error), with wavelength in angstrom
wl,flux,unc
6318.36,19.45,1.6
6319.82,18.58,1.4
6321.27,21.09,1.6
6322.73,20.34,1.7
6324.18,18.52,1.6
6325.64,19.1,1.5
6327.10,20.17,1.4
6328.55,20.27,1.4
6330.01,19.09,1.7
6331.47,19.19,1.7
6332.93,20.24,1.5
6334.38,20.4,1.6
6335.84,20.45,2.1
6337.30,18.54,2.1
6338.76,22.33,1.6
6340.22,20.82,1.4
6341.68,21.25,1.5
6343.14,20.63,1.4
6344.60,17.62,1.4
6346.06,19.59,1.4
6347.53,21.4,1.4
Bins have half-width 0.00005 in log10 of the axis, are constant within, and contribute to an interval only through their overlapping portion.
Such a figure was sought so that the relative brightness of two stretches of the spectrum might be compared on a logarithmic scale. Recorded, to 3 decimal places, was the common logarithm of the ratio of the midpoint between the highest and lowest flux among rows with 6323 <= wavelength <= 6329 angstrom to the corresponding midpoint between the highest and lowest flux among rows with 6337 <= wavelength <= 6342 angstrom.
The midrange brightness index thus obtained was -0.023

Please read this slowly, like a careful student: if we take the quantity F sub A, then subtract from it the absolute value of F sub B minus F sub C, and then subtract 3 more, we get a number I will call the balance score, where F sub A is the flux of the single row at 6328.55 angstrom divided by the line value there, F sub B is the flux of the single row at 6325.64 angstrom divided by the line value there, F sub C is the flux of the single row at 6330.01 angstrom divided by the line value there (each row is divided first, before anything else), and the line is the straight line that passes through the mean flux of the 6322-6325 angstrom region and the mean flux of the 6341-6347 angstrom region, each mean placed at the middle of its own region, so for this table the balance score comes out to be -1.97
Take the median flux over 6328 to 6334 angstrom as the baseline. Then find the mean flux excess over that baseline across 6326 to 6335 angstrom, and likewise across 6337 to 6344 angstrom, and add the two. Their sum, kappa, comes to 1.2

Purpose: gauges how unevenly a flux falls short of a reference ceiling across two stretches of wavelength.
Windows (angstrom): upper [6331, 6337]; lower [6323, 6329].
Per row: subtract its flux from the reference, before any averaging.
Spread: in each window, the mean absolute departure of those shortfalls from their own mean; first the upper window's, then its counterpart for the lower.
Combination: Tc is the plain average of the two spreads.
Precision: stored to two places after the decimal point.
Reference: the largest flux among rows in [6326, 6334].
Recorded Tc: 0.57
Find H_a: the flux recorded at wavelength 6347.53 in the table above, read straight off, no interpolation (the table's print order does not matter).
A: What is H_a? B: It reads 21.4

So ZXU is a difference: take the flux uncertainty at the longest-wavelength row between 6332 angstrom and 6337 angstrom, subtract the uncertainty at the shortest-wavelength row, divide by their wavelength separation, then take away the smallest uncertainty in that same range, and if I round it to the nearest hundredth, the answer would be -1.29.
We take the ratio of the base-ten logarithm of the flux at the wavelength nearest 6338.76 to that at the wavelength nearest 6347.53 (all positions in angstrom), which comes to 1.014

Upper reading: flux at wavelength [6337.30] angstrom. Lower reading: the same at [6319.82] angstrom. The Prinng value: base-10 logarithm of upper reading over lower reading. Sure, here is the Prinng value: 0.00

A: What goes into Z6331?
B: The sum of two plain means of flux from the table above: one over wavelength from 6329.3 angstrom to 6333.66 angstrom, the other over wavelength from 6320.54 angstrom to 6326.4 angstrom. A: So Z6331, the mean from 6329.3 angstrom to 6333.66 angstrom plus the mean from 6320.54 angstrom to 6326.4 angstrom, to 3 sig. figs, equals 39.3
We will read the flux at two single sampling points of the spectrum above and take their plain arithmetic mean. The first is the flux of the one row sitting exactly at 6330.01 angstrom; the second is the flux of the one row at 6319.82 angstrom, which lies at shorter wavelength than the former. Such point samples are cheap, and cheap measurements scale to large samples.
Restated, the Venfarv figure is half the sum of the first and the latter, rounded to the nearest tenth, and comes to 18.8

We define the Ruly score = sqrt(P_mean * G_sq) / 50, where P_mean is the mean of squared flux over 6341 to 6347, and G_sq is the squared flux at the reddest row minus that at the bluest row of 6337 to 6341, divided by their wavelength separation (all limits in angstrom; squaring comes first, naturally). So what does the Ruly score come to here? 2.2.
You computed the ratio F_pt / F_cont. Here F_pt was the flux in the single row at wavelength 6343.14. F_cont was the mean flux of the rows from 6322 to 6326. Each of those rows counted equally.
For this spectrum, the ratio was 1.07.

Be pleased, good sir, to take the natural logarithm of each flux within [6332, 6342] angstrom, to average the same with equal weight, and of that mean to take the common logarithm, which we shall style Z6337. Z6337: 0.480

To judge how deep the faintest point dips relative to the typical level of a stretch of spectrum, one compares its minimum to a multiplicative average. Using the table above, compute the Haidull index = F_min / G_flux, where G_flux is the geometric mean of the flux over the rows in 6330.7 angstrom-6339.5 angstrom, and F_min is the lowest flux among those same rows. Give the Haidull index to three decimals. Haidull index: 0.920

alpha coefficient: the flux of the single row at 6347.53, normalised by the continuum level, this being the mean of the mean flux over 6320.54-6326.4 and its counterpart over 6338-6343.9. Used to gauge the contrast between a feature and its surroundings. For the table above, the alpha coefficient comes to 1.04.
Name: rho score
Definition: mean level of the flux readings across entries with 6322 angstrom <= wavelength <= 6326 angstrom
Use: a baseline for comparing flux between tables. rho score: 19.3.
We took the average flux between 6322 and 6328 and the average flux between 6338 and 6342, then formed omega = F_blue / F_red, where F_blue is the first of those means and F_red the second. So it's 0.91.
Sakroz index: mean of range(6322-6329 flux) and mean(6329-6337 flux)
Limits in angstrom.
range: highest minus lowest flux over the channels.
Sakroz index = 10.8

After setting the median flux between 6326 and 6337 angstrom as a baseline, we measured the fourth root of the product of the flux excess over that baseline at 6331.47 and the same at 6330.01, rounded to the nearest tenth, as 1.0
